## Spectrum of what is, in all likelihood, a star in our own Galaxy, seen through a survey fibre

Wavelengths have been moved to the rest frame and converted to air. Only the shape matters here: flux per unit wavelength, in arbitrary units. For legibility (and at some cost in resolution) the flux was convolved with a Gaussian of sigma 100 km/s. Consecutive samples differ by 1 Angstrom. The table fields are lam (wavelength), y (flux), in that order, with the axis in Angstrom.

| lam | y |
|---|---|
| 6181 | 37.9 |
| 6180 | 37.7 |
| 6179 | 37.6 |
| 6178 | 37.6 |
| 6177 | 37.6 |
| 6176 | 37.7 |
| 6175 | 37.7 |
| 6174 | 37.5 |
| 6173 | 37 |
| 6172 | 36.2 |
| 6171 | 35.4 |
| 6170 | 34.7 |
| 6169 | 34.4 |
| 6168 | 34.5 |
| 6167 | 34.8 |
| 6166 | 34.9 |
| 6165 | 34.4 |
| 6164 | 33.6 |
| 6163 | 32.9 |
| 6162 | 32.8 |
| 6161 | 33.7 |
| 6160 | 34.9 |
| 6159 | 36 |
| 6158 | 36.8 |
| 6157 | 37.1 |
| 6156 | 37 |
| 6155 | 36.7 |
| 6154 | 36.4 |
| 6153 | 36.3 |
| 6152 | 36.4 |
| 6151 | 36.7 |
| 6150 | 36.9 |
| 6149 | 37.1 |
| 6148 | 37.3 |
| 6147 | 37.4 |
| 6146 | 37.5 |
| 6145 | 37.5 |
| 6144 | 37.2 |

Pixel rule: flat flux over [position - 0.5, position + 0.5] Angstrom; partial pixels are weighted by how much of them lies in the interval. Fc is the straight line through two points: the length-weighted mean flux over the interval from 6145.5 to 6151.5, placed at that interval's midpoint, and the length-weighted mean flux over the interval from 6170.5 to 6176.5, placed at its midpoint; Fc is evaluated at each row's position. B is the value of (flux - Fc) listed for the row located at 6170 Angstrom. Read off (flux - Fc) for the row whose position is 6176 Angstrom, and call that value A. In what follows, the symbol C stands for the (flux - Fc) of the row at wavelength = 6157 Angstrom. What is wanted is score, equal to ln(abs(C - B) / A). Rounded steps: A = 0.8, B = -2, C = 0.0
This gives 1.0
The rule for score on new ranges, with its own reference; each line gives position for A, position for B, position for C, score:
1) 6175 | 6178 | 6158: 0.2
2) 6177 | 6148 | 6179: -0.2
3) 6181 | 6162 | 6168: 0.5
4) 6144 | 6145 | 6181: 4.5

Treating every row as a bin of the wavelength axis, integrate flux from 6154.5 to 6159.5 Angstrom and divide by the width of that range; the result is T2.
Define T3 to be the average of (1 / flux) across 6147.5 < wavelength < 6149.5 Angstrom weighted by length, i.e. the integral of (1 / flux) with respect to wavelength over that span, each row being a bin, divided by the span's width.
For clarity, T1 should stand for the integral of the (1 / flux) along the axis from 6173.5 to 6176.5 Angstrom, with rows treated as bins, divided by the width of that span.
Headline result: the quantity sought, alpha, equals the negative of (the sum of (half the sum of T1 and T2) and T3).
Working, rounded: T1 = 0.0266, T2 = 36.7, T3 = 0.0269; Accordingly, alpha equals -18.40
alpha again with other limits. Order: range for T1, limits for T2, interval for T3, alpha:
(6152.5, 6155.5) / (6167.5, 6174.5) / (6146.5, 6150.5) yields -17.88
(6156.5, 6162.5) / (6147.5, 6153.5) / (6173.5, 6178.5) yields -18.43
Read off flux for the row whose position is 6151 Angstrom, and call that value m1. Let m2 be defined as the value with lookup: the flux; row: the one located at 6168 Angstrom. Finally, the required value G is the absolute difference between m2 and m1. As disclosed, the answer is 2.2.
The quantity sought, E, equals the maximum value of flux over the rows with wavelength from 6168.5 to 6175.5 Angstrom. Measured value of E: 37.7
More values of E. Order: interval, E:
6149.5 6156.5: 37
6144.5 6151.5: 37.5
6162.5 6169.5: 34.9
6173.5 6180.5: 37.7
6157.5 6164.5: 36.8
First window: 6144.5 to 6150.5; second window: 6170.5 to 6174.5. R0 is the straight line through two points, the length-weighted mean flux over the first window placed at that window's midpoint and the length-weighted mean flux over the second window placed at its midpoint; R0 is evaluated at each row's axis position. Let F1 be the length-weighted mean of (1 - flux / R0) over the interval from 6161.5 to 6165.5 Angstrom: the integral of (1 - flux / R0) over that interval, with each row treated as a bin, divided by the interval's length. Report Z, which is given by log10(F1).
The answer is -1.0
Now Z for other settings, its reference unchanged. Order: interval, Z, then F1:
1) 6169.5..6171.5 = -1.4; 0.042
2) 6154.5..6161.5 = -1.6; 0.025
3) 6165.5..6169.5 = -1.3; 0.055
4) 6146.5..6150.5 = -2.7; 0.002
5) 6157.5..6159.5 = -1.8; 0.015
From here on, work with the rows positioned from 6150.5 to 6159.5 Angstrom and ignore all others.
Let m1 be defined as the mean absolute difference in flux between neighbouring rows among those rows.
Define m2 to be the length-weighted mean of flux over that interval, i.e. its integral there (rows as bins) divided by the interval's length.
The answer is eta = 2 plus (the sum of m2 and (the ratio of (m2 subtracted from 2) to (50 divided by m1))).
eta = 38.4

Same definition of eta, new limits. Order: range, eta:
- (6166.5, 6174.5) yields 37.2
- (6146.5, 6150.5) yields 39.1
